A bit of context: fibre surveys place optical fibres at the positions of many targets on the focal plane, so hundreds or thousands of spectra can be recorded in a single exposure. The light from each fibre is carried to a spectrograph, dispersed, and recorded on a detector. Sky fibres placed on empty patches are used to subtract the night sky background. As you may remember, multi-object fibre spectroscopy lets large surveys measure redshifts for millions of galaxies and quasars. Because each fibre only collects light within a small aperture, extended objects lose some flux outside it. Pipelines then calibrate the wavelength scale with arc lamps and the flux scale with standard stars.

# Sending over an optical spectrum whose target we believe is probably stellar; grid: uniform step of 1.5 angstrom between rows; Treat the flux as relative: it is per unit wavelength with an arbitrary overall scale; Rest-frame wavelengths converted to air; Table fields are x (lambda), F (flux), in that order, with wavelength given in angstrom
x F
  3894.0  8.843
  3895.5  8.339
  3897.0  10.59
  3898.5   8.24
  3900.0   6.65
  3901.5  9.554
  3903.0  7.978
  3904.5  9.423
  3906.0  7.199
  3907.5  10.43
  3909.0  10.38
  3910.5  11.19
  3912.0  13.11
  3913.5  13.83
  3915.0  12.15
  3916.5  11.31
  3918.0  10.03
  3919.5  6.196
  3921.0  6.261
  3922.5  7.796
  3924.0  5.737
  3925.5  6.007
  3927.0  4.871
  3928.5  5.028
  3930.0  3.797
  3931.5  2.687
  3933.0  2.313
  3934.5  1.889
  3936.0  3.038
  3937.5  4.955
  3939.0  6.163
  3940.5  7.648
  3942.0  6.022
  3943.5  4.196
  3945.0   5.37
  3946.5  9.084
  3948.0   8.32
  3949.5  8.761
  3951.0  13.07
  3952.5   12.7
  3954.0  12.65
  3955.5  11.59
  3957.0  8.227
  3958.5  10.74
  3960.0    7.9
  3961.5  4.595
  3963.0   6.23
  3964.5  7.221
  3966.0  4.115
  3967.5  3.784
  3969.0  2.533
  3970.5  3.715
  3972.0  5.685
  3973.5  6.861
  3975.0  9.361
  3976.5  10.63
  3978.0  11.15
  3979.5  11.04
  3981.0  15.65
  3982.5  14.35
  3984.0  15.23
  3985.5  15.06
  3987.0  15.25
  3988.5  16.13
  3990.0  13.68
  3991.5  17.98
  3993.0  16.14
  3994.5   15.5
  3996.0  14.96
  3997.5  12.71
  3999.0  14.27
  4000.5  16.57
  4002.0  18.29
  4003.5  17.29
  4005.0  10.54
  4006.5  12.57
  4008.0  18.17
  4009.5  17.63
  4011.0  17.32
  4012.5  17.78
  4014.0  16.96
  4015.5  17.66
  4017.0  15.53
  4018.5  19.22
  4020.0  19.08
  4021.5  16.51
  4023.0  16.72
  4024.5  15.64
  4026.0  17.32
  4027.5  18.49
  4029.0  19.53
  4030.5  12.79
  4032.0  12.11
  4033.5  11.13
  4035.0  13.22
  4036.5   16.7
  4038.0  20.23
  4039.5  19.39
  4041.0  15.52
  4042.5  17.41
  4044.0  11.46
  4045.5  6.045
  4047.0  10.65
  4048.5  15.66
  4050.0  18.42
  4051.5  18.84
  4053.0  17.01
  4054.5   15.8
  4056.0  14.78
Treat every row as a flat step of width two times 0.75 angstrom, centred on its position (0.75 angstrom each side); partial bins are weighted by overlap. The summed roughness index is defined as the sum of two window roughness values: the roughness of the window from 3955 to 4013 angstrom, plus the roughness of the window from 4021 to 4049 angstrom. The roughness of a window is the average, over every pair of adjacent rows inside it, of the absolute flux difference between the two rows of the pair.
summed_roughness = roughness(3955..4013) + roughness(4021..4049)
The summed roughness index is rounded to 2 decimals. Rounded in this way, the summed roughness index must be 4.64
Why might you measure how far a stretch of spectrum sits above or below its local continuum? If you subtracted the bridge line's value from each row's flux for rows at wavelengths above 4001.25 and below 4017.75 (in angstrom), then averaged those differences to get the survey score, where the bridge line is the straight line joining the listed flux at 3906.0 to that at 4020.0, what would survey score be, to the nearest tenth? -1.6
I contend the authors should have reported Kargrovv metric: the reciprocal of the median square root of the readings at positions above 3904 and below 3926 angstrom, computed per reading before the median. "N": 0.32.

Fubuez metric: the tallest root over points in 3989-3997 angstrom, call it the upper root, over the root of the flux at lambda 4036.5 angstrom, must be 1.04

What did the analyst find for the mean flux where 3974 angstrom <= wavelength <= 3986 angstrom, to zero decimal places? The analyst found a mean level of 13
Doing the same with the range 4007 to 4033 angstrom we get 17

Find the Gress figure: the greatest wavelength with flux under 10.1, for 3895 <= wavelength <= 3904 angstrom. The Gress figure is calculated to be 3903.0 angstrom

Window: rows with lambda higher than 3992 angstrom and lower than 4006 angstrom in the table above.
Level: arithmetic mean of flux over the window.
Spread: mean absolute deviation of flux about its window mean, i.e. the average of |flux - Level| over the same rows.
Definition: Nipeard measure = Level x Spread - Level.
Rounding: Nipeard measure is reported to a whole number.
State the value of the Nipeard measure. 12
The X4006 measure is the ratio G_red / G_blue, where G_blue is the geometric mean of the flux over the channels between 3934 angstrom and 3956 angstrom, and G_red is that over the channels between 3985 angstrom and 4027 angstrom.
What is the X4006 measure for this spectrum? 2.4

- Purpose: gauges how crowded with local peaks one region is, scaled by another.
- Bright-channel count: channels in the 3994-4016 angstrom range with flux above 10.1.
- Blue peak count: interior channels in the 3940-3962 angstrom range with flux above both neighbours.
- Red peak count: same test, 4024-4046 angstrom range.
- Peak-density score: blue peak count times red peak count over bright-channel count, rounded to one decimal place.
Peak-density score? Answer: 0.6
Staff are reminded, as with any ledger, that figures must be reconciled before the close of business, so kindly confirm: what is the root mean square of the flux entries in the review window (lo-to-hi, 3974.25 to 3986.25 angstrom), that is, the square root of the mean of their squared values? 13.0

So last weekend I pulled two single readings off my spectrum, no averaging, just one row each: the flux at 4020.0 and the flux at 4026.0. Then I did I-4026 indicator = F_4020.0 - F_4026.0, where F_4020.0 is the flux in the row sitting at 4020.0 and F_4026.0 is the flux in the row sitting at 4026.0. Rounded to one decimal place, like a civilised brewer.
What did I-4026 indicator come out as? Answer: 1.8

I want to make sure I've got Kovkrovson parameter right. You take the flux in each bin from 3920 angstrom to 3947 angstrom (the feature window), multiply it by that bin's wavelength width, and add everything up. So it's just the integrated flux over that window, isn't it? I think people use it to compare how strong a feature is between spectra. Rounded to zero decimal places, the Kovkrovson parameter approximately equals 139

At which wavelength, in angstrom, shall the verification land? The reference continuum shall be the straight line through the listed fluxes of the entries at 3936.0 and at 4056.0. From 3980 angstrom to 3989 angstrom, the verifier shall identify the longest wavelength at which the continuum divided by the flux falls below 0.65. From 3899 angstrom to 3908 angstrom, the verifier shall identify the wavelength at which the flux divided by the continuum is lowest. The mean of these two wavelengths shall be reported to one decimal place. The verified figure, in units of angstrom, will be 3946.5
